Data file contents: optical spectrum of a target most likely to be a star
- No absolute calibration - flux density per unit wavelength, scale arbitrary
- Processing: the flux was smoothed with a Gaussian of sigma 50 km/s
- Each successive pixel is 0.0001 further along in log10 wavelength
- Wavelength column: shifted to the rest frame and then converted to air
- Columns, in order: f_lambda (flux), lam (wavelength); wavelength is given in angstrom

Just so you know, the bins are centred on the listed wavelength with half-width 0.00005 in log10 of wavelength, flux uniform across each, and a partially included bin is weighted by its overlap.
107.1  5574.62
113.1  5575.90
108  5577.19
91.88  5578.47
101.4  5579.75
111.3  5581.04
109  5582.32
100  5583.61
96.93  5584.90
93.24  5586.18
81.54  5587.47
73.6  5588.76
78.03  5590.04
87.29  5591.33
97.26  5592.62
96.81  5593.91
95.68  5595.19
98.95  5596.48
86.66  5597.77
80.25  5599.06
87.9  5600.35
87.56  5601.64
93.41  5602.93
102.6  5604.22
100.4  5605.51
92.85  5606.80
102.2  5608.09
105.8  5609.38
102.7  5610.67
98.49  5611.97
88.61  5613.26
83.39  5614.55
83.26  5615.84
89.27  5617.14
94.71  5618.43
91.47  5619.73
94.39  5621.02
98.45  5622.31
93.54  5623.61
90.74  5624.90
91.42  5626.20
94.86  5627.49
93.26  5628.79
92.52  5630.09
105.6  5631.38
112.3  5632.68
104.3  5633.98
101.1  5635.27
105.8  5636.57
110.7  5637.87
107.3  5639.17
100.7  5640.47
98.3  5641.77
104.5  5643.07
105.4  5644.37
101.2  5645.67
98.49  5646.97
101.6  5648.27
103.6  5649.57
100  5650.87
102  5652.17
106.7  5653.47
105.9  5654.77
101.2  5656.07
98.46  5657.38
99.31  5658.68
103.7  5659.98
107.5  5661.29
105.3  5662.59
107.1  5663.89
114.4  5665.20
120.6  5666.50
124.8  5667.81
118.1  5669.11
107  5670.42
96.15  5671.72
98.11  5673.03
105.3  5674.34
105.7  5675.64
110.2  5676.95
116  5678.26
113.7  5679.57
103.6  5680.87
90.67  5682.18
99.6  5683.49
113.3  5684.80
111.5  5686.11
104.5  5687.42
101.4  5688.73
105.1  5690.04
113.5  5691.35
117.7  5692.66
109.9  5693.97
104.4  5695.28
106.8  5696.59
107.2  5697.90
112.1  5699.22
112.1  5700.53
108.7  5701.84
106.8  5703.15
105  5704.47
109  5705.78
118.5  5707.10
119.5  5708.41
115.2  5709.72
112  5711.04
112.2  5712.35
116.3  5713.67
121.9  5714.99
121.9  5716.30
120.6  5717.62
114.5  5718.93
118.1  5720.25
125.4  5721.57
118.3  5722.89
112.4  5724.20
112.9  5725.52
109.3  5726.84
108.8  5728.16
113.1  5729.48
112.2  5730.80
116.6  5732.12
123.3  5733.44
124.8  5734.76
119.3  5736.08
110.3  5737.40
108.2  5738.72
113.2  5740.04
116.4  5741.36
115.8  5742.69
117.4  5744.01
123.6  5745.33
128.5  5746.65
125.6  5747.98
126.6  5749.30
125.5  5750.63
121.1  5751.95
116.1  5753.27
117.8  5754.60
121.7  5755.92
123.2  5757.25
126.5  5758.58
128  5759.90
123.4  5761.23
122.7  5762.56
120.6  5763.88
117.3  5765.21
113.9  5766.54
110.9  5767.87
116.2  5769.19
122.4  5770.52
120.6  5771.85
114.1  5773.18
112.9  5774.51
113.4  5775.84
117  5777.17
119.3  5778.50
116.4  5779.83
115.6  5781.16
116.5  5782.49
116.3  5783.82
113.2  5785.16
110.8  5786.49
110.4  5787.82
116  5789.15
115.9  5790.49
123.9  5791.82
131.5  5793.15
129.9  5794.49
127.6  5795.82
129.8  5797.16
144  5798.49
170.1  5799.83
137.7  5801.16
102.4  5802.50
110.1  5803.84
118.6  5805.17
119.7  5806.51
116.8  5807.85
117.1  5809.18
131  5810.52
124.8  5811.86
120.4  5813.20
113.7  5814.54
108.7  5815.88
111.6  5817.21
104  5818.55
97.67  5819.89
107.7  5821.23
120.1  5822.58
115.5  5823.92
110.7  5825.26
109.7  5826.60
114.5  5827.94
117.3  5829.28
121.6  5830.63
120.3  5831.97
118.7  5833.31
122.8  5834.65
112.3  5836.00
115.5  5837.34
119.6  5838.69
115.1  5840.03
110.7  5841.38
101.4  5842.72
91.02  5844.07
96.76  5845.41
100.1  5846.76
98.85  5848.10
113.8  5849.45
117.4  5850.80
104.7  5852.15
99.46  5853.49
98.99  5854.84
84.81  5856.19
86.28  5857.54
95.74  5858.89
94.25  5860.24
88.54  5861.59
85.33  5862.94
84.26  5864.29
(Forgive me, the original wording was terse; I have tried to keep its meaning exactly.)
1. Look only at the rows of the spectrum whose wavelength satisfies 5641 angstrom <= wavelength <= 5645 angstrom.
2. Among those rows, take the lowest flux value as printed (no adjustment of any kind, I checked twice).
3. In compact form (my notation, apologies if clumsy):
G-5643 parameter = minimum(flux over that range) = 98.3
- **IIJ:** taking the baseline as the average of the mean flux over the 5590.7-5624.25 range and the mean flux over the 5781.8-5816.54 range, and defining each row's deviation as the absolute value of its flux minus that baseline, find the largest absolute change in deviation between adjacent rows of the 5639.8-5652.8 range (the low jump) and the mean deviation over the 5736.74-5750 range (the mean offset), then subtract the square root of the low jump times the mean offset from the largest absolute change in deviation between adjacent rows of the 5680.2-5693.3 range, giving 4.8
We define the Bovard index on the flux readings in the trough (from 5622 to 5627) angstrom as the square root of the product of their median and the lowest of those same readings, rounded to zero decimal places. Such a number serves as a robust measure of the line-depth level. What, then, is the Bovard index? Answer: 92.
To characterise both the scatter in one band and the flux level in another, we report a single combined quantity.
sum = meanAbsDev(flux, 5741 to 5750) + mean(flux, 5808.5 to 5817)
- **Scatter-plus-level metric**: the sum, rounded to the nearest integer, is 124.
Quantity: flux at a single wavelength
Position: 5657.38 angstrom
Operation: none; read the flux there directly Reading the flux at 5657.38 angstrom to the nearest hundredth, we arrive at 98.46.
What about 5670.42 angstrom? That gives 107.00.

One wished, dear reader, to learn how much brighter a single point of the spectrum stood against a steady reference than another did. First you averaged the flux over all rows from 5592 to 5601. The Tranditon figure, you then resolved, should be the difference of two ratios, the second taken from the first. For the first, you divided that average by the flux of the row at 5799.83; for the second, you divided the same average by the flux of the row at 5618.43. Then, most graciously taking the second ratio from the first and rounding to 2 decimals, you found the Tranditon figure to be -0.43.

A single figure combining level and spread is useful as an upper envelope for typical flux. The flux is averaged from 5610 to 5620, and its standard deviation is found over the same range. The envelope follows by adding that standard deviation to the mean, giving 98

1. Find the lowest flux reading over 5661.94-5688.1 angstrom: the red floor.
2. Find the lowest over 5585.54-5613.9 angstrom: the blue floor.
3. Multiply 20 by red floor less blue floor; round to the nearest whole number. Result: 341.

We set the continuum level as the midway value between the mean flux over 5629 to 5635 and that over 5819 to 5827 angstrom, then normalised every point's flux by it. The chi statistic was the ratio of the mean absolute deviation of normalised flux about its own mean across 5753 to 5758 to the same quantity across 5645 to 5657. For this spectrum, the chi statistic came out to 1.3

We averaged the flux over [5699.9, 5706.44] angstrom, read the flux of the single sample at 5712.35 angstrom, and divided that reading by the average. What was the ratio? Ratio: 1.04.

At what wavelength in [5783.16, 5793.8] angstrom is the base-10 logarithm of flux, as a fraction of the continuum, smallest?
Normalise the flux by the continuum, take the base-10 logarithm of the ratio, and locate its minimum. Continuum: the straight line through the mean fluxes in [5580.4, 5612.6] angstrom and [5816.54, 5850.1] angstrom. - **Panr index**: 5787.82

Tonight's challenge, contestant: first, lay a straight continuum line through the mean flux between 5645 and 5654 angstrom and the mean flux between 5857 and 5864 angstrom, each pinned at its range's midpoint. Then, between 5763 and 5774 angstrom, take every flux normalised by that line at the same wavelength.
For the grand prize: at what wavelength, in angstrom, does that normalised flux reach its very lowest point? 5767.87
